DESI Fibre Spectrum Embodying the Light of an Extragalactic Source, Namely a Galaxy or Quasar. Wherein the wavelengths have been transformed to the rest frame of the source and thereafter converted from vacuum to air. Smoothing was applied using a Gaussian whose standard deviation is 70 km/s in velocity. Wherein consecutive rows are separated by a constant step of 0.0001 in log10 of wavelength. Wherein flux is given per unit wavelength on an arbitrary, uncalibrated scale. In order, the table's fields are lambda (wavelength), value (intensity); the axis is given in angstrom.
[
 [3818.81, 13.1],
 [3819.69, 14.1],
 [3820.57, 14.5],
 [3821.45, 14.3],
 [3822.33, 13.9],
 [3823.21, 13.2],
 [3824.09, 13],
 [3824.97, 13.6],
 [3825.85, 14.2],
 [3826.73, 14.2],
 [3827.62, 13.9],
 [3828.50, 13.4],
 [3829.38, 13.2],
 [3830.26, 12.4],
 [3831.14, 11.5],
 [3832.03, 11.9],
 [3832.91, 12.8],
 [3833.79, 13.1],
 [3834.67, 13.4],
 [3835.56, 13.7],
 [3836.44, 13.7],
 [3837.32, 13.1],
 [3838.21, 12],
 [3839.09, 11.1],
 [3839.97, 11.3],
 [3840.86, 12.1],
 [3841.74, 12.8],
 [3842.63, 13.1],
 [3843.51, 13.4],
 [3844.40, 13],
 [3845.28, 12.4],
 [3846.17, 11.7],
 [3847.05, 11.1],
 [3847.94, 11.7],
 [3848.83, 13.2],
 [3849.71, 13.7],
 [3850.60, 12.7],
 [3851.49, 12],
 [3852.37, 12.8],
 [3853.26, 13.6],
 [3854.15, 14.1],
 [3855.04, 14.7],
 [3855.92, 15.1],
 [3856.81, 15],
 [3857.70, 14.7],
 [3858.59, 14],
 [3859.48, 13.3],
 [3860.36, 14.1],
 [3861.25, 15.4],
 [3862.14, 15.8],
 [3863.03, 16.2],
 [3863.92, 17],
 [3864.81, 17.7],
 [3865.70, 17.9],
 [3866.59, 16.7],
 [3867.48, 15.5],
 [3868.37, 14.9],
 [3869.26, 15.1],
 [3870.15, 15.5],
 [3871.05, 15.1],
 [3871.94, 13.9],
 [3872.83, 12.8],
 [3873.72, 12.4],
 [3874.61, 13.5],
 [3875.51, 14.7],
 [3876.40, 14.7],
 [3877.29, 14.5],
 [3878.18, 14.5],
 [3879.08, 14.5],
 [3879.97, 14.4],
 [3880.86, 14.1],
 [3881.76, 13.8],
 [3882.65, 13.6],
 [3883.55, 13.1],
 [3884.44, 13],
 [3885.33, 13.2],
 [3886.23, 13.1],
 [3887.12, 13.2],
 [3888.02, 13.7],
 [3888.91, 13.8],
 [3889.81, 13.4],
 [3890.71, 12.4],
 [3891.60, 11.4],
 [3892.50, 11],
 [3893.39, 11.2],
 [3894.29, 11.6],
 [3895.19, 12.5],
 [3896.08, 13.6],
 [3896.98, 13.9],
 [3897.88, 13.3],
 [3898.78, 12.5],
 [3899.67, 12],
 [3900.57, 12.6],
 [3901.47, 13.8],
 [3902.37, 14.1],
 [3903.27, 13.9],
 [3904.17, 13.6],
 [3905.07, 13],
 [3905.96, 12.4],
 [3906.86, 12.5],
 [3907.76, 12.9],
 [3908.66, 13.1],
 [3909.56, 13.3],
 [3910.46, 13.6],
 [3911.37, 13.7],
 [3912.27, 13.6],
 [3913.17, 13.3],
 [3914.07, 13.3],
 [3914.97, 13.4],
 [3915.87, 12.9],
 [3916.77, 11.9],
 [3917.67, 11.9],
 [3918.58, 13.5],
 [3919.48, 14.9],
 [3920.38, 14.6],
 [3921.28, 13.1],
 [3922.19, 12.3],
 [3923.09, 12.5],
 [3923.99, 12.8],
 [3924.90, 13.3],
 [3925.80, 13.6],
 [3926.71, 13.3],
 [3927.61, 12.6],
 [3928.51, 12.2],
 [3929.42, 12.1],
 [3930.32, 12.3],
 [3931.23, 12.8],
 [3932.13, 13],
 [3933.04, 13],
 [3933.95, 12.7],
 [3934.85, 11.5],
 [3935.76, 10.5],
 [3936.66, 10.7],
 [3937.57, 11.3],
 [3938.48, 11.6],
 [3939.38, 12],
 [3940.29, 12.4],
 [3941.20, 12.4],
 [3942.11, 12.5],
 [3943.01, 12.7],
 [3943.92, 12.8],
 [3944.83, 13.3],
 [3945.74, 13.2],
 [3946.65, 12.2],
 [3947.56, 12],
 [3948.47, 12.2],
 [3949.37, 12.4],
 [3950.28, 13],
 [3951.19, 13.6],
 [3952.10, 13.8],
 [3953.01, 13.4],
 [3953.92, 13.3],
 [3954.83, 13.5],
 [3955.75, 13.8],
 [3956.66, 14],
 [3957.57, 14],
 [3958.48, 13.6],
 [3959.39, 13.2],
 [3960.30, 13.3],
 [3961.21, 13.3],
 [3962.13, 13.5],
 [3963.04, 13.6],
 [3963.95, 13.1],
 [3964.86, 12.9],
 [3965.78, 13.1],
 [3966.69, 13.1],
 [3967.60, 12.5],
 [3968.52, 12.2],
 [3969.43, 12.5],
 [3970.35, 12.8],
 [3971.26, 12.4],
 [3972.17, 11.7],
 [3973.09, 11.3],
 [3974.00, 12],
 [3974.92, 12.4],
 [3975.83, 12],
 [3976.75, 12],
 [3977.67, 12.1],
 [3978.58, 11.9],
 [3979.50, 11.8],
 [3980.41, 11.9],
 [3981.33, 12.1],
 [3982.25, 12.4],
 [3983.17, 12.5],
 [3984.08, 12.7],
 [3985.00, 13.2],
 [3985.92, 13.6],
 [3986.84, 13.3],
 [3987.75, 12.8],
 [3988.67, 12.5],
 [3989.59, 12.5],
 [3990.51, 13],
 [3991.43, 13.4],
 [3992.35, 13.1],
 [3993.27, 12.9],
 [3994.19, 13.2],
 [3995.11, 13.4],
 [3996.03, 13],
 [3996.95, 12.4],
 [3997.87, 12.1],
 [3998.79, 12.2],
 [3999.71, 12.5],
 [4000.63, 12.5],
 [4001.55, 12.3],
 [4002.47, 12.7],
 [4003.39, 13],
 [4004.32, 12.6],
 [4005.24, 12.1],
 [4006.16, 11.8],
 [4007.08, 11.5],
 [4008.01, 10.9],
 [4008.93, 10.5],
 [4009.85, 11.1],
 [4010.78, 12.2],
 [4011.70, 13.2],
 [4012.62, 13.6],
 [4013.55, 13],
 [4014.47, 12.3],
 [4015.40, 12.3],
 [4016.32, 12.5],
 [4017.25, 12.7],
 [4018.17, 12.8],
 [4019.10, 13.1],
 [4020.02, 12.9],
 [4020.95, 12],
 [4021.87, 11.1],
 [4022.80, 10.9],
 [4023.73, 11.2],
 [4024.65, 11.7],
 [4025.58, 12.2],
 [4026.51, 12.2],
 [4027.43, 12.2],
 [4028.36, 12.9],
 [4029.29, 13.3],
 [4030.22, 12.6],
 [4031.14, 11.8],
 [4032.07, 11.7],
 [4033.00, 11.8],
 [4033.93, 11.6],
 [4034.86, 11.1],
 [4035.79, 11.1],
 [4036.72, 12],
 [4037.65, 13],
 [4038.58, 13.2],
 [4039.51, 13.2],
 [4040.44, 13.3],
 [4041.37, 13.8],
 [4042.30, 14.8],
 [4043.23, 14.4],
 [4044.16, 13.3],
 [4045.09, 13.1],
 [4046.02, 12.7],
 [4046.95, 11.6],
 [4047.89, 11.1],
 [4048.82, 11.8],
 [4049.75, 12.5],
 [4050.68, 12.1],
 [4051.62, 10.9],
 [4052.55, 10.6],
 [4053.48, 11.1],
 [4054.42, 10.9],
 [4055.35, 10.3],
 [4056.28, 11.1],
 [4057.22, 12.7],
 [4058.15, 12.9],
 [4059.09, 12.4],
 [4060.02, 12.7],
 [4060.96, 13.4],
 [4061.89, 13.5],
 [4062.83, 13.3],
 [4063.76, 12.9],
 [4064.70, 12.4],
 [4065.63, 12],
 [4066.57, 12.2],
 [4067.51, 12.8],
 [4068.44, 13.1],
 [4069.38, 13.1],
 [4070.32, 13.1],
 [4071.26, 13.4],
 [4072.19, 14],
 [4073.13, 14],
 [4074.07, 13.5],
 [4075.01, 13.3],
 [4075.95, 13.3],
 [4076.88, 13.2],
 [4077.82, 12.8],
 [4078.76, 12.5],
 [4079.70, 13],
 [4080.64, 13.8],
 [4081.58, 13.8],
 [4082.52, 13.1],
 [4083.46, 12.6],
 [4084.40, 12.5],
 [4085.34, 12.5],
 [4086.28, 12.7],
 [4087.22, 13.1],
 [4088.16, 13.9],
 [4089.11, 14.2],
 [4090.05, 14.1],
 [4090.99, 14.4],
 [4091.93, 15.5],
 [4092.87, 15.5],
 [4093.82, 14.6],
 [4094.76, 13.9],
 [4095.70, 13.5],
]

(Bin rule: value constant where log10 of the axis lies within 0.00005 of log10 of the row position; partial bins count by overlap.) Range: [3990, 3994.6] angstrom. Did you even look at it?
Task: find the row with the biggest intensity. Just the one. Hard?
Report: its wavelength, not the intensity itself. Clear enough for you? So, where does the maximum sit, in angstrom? 3991.43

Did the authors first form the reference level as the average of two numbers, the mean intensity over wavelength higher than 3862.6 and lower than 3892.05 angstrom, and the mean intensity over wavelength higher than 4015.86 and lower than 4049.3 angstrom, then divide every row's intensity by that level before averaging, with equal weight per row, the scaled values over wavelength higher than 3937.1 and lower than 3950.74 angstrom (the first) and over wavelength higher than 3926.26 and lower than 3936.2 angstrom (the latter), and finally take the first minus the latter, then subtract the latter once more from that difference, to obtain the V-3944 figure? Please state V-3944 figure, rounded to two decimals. -0.92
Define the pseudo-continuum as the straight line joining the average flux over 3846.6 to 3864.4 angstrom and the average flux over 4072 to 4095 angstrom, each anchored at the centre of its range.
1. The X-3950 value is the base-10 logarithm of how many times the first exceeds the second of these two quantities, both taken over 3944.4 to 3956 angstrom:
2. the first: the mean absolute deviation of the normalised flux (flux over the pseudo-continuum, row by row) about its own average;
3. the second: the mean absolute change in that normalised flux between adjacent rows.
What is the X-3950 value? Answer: 0.20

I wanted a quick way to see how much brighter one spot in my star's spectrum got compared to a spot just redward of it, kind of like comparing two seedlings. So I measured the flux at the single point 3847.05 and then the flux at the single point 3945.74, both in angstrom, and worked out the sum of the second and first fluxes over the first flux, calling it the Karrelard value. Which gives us 2.19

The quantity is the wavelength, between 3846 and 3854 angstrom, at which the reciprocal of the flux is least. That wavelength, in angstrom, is 3849.71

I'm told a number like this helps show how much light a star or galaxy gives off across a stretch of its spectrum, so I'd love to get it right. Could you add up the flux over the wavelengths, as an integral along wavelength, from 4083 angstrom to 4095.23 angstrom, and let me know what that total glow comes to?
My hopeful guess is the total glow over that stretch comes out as 169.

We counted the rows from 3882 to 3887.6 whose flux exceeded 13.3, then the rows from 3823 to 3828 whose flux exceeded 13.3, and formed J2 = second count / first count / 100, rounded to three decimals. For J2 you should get 0.040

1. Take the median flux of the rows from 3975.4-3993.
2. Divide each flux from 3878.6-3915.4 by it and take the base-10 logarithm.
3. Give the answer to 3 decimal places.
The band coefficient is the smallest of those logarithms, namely -0.056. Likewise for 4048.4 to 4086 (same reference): -0.084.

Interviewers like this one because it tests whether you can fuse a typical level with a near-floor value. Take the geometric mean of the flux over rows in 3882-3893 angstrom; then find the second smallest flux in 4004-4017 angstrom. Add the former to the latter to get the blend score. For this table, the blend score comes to 23.8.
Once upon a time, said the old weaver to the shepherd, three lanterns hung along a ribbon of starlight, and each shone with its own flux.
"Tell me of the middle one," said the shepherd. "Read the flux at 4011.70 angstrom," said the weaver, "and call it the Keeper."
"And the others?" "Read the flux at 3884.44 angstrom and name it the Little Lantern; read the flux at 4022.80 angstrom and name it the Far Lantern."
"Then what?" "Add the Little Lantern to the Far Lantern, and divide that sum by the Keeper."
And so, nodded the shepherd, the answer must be 1.8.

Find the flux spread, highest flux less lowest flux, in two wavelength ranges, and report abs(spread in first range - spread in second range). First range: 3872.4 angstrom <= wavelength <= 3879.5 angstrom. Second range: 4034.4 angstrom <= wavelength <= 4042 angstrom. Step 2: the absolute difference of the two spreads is 0.4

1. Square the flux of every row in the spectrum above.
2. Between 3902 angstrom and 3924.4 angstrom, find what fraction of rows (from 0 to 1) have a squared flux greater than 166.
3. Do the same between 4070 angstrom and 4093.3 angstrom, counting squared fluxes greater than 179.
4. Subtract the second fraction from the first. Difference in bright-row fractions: 0.2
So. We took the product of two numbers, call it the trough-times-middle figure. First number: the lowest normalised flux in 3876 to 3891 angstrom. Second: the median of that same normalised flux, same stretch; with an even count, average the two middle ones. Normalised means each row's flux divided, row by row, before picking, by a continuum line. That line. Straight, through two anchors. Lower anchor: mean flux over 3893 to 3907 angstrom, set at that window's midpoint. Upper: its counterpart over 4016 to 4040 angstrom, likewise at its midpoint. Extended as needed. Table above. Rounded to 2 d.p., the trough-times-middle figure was 1.01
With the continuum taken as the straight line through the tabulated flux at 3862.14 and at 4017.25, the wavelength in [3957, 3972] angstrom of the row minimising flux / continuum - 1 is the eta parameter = 3968.52 angstrom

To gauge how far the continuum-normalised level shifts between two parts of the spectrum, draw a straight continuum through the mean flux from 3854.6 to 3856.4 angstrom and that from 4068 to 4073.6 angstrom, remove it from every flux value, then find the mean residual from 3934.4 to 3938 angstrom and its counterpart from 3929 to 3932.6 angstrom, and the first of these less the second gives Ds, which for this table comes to -1.5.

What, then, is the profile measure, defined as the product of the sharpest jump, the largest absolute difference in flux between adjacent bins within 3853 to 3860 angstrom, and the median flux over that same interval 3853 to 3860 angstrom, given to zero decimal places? 10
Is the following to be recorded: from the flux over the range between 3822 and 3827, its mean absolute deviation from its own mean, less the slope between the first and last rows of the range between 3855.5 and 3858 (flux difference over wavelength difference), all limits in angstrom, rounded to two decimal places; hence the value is 0.64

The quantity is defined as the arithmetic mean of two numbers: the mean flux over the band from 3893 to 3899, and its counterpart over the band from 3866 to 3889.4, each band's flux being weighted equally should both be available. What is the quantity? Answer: 13.4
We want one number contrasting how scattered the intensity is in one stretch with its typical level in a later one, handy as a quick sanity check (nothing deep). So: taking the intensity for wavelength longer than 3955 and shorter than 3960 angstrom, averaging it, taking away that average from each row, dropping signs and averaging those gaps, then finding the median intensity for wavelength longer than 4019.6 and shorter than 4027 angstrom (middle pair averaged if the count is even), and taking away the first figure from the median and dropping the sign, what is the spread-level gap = 11.6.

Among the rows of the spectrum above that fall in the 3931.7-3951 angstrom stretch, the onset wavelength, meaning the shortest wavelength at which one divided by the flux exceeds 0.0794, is 3934.85 angstrom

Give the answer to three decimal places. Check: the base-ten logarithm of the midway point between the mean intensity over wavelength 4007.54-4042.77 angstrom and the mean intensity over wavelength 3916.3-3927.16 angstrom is 1.105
